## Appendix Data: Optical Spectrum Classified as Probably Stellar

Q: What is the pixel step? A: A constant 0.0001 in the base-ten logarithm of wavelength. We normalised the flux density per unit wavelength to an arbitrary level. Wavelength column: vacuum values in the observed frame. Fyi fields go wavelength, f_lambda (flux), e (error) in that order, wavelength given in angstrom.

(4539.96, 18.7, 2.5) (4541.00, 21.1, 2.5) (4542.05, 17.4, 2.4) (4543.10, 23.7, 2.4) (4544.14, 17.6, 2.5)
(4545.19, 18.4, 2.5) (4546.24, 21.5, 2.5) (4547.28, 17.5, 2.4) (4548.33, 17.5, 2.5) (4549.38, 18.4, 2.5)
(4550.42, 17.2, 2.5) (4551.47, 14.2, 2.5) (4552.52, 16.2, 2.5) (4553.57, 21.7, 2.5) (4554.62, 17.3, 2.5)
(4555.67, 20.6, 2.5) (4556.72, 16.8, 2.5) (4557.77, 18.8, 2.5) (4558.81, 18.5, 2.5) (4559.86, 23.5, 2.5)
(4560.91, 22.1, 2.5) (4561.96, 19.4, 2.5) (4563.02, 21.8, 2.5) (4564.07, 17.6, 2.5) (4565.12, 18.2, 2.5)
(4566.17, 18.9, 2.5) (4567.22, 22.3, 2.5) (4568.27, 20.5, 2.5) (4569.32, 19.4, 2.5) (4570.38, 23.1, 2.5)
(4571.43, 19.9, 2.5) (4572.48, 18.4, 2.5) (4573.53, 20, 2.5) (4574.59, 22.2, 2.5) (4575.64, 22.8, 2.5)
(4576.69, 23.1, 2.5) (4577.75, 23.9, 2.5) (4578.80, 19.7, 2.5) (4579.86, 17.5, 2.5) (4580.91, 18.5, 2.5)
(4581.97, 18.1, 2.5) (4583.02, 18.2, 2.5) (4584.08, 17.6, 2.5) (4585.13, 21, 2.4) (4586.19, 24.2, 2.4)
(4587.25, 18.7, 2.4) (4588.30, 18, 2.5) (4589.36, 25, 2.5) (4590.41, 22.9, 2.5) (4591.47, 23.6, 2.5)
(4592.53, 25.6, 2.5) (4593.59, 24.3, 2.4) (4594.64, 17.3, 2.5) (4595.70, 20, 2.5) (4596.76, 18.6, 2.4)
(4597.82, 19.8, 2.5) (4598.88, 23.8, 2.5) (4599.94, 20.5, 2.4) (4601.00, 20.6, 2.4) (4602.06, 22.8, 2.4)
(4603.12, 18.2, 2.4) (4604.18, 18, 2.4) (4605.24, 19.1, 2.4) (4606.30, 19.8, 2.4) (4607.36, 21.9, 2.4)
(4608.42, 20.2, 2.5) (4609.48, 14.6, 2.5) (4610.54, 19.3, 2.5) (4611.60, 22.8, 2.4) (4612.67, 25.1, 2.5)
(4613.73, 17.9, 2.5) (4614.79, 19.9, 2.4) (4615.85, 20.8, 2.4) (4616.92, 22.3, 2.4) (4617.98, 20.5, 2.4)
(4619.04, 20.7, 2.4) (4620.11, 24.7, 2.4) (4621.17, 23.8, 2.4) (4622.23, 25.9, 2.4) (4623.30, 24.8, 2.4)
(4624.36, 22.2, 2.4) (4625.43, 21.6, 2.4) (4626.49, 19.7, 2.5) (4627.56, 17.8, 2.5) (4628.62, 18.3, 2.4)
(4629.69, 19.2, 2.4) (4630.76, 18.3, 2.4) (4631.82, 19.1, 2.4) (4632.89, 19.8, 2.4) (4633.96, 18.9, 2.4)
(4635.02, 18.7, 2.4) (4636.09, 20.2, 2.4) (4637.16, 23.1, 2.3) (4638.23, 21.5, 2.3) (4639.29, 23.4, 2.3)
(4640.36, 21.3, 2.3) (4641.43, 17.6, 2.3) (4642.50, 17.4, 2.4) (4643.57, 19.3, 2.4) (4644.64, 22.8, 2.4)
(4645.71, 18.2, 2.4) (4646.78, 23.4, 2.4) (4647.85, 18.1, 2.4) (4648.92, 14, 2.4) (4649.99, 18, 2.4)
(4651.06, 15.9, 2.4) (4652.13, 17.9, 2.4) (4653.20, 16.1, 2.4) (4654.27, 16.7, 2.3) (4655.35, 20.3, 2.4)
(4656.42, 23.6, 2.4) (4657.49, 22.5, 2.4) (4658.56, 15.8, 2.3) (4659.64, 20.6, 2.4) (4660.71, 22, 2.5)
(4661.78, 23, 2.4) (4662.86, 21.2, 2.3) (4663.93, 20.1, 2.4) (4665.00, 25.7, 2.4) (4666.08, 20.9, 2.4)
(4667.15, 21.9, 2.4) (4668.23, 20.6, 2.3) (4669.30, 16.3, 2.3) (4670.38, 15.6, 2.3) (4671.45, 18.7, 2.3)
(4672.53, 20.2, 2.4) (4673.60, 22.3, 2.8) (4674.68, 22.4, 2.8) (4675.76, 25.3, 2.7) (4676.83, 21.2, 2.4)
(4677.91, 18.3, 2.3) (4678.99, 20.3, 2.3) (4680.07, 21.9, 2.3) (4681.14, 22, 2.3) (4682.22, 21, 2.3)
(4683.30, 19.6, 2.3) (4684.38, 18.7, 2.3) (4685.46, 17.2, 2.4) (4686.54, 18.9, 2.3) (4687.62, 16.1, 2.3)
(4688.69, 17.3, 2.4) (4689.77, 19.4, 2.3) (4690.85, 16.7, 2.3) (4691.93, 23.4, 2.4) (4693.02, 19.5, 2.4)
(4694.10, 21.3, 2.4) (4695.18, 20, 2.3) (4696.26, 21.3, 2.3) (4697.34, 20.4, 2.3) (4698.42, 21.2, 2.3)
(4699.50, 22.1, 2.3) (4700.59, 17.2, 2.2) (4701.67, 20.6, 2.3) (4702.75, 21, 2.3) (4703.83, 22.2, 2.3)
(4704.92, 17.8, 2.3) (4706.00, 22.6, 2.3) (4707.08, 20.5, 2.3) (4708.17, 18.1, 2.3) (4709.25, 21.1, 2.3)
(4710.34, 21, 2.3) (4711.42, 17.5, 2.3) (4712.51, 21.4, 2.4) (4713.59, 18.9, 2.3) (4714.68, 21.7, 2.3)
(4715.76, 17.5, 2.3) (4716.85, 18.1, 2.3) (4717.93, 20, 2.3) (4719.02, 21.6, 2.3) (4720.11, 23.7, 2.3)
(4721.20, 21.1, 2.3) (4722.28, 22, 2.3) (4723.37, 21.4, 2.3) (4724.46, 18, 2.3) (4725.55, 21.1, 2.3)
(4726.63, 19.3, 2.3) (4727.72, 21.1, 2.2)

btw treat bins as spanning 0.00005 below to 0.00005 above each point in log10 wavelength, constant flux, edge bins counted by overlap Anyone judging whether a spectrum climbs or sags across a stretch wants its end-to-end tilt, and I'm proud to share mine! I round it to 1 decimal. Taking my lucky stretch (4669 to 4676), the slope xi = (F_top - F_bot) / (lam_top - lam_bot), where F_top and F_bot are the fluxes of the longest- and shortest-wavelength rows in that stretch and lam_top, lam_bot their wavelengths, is 1.4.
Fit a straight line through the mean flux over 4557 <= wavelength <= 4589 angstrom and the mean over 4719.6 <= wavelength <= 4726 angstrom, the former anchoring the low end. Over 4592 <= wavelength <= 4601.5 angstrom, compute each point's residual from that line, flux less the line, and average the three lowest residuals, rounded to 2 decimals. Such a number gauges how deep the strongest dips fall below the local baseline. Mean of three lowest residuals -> -1.79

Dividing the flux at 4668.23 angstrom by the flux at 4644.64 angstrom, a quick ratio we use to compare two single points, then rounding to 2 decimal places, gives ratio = 0.90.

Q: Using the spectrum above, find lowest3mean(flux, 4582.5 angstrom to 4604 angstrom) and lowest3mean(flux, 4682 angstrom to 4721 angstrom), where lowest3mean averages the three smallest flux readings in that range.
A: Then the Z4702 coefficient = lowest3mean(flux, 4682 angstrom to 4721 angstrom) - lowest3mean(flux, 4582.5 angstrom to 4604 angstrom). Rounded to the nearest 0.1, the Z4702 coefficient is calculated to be -1.0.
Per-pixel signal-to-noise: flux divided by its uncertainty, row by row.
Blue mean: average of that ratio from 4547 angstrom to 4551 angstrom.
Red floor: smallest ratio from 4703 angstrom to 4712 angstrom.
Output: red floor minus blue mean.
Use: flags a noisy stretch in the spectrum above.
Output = 0.5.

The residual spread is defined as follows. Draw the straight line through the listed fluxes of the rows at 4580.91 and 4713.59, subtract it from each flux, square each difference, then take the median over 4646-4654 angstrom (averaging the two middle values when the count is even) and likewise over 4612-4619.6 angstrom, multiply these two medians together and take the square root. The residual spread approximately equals 5.5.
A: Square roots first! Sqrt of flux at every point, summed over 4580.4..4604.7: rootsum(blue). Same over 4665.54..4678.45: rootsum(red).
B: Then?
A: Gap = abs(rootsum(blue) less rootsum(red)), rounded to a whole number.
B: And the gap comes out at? 50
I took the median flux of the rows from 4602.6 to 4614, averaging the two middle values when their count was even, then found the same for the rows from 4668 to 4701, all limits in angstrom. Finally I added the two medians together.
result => 39.5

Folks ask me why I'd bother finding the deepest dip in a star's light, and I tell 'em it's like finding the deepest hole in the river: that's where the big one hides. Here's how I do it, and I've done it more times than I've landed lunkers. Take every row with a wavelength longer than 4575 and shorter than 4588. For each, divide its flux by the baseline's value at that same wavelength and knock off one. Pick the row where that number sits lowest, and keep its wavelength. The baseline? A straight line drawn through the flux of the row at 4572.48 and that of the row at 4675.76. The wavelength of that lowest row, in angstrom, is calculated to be 4584.08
